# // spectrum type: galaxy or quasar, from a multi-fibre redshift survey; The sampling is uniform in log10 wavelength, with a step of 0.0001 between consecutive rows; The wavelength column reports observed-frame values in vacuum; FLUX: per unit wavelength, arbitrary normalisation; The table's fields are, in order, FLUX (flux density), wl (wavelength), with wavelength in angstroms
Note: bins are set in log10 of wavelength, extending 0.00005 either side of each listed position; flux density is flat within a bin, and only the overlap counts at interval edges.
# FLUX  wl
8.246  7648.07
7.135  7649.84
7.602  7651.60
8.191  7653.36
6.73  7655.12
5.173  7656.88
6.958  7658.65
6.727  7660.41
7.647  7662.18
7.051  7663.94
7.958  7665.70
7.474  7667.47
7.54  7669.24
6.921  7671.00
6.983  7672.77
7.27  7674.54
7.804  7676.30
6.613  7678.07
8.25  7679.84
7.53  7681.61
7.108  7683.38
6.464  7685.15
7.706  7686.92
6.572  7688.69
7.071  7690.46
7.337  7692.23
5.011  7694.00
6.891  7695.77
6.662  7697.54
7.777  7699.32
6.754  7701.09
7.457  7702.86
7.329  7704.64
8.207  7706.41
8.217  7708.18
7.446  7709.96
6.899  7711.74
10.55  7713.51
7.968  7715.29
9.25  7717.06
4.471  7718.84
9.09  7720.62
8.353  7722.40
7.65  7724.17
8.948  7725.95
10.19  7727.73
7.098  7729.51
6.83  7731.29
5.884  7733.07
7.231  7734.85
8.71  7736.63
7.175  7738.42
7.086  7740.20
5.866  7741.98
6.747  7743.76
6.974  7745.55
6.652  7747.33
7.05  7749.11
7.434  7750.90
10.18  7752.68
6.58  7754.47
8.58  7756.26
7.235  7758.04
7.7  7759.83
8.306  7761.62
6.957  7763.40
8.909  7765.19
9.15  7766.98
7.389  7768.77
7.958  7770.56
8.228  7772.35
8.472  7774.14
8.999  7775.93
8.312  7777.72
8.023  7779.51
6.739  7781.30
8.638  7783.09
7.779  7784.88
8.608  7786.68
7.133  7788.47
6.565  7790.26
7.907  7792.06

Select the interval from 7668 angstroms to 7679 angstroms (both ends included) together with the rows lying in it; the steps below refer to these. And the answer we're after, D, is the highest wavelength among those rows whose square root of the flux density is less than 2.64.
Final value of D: 7678.07 angstroms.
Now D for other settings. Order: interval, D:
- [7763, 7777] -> 7763.40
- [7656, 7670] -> 7660.41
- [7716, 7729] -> 7718.84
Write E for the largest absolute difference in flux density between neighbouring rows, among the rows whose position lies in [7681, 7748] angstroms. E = 4.8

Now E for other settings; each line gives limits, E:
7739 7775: 3.6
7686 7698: 2.3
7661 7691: 1.6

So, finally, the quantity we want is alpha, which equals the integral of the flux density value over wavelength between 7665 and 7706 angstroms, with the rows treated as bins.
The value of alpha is 294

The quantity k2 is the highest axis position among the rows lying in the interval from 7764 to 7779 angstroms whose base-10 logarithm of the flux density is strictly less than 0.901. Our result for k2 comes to 7770.56 angstroms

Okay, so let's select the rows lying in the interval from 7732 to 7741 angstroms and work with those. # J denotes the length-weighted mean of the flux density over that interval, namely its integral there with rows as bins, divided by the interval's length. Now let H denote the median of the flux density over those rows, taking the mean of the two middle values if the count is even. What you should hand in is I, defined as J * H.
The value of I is 52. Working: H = 7.2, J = 7.2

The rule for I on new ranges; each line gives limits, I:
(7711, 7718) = 75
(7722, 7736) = 58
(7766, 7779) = 69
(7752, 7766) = 64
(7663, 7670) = 56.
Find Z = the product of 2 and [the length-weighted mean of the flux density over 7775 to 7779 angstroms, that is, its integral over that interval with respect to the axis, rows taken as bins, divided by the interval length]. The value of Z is 17.2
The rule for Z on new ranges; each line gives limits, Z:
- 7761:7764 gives 15.3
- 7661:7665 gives 14.7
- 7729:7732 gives 13.9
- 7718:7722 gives 14.0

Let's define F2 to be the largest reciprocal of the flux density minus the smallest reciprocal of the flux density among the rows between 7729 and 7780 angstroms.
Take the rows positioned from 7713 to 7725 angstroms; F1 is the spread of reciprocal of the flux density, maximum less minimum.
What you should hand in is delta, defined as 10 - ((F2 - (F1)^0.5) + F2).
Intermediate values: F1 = 0.13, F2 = 0.072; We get 10.21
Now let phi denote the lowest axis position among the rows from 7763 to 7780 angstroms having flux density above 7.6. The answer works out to 7765.19 angstroms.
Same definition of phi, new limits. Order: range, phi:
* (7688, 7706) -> 7699.32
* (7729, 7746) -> 7736.63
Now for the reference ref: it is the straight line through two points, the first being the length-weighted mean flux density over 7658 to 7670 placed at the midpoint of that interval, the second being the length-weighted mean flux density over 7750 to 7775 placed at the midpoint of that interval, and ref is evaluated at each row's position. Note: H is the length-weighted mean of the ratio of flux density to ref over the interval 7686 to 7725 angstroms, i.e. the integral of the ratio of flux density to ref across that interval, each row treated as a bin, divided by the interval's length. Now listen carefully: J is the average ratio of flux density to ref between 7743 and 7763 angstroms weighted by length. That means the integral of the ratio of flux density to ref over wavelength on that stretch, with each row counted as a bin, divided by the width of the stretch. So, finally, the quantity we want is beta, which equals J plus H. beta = 1.92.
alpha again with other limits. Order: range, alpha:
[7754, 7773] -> 151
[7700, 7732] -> 254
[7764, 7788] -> 197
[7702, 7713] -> 85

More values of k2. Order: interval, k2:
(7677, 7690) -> 7688.69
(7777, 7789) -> 7788.47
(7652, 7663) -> 7662.18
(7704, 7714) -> 7711.74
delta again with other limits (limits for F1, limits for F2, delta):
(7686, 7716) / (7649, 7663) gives 10.18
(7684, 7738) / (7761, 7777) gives 10.29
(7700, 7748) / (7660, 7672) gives 10.31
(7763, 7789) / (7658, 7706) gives 10.04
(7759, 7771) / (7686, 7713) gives 10.03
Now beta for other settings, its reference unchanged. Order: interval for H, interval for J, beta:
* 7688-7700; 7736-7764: 1.82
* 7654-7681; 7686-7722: 1.94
